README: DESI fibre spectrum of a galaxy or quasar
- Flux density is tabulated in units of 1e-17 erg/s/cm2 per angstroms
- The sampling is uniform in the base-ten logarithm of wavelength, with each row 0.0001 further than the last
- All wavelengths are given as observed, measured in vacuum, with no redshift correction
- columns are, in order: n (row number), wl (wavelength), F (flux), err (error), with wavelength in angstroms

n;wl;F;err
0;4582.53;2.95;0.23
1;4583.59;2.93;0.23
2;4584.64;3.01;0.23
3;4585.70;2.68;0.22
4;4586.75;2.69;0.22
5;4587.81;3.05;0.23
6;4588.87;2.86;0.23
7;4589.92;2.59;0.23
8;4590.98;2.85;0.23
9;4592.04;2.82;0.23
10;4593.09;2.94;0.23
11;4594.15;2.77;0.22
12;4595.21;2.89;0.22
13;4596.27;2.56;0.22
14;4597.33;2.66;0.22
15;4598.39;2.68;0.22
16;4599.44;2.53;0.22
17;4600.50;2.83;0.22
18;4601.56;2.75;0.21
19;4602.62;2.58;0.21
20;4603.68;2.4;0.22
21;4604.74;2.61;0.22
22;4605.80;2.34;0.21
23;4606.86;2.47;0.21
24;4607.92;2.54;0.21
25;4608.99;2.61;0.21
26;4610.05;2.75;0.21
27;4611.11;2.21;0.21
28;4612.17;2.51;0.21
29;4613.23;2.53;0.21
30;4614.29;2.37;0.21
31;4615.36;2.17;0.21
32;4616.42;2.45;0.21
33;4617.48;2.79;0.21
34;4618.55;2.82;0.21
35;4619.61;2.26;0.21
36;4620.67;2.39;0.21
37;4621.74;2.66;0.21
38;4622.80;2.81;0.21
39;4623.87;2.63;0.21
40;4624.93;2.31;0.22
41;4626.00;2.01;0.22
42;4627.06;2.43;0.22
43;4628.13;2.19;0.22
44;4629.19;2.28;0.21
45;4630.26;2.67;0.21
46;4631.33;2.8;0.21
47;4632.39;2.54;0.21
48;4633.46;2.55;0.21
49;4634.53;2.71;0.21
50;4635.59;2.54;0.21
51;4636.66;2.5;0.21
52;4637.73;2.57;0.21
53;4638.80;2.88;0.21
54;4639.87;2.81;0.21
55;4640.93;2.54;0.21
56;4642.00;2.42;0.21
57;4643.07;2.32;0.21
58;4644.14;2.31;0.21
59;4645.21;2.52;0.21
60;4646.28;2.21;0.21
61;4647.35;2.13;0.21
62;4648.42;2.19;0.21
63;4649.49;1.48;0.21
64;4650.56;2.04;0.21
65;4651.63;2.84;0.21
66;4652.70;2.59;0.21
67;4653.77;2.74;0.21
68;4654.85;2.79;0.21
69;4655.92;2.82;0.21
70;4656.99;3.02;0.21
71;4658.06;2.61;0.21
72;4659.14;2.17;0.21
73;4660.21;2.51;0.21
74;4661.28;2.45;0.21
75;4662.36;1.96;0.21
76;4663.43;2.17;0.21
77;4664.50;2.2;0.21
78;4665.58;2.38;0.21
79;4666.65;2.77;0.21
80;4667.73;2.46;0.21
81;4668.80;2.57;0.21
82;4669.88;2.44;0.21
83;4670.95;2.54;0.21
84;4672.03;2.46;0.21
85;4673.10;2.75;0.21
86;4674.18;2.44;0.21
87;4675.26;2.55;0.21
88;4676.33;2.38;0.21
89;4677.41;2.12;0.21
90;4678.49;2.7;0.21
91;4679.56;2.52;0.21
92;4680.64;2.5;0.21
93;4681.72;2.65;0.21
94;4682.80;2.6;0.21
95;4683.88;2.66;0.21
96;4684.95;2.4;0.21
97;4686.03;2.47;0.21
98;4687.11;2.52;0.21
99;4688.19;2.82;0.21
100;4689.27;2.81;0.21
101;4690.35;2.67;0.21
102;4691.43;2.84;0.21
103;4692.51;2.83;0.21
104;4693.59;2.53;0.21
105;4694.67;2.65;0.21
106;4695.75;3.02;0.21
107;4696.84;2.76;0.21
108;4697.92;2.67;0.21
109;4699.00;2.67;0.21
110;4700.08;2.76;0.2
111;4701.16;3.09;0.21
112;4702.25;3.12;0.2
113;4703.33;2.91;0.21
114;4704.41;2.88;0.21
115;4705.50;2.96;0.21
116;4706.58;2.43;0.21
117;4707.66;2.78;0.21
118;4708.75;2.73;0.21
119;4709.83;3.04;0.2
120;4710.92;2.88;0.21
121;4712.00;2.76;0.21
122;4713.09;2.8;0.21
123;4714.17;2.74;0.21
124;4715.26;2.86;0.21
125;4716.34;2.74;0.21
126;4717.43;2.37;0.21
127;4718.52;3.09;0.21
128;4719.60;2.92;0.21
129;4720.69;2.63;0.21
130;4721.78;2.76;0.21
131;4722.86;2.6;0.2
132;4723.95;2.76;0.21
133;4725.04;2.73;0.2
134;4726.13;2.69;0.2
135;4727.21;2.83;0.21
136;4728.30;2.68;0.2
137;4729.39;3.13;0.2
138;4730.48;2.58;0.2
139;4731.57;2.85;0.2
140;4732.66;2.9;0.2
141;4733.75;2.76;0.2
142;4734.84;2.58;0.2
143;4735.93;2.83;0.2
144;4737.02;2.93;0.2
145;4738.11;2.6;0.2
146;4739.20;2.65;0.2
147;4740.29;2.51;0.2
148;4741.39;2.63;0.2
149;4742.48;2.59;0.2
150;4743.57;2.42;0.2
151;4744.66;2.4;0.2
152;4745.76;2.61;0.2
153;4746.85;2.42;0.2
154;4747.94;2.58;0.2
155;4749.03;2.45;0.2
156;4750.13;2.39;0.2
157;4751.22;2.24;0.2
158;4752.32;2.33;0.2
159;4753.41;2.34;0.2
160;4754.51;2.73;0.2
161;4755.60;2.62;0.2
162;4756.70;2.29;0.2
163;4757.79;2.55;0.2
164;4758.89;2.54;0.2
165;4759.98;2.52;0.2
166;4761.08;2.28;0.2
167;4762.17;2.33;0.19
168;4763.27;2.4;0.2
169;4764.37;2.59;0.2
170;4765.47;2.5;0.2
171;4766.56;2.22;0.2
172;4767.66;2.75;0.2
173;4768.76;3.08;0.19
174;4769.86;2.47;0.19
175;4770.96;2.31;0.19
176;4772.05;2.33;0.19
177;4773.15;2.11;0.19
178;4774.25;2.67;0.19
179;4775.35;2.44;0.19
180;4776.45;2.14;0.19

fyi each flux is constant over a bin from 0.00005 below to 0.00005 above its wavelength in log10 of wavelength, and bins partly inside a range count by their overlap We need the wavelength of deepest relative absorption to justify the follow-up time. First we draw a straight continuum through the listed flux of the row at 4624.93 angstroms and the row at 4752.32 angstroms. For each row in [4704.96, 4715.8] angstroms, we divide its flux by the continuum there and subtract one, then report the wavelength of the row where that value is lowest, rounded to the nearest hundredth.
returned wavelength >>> 4706.58 angstroms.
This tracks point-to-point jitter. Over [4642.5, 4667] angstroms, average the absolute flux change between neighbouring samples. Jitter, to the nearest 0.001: 0.271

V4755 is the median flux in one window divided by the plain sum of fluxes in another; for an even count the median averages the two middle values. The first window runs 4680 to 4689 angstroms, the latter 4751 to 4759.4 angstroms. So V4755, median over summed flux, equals 0.130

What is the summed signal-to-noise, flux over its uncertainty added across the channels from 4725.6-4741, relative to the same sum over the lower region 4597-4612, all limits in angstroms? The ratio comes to 1.14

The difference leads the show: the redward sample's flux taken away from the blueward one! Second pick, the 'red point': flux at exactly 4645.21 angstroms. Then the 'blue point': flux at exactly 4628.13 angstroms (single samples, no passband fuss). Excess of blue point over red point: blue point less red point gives -0.3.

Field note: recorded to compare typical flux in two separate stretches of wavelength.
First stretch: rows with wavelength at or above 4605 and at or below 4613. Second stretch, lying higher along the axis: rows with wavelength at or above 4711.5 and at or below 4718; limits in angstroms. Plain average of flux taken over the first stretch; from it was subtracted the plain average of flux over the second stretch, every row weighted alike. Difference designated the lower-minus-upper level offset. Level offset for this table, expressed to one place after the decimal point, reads -0.2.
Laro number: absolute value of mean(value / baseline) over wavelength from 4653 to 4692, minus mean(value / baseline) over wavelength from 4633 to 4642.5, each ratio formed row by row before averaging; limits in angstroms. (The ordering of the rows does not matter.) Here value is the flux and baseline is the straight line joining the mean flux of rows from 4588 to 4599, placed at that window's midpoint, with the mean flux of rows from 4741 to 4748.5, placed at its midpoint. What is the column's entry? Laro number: 0.007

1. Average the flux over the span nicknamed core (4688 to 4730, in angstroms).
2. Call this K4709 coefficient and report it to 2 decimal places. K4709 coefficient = 2.79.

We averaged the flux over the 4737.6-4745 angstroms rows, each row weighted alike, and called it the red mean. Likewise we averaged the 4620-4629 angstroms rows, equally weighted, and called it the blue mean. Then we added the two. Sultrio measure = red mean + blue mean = 4.97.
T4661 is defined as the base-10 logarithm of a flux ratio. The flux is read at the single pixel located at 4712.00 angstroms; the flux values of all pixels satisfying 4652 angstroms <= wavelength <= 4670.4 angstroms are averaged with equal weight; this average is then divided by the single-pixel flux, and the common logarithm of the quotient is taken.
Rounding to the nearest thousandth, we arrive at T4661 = -0.041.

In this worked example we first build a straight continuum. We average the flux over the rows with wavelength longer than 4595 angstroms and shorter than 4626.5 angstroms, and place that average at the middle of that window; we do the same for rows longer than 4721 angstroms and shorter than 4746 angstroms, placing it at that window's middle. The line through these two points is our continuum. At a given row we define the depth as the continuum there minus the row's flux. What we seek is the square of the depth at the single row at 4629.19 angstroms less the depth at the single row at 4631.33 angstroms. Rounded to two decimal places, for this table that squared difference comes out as 0.27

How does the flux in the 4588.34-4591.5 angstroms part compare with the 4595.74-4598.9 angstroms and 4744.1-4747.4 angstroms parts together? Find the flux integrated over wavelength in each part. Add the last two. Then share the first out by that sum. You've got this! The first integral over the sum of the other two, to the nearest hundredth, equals 0.53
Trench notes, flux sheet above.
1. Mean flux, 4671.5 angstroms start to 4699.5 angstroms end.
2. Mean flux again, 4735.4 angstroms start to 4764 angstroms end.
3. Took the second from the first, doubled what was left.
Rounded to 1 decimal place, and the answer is 0.2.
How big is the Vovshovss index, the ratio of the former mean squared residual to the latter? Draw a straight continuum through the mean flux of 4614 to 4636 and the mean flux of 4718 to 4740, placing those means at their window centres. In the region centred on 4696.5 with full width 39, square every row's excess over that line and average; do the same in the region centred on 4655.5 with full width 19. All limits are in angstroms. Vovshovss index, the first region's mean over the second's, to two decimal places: 0.21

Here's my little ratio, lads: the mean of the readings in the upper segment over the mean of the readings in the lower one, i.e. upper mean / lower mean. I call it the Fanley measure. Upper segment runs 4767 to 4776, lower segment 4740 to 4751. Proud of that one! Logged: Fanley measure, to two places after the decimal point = 1.01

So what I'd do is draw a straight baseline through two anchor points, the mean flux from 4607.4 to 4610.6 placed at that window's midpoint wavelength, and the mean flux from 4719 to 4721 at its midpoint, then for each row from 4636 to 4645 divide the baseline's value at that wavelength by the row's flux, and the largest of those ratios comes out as 1.16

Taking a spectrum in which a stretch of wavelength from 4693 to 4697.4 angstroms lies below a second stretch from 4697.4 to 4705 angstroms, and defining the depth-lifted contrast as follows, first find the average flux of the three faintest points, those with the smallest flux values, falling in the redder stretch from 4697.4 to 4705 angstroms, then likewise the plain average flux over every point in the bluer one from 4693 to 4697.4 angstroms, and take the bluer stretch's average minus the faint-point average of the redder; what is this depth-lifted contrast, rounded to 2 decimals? 0.04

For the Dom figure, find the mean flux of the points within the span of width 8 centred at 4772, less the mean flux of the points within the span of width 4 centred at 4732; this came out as -0.29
